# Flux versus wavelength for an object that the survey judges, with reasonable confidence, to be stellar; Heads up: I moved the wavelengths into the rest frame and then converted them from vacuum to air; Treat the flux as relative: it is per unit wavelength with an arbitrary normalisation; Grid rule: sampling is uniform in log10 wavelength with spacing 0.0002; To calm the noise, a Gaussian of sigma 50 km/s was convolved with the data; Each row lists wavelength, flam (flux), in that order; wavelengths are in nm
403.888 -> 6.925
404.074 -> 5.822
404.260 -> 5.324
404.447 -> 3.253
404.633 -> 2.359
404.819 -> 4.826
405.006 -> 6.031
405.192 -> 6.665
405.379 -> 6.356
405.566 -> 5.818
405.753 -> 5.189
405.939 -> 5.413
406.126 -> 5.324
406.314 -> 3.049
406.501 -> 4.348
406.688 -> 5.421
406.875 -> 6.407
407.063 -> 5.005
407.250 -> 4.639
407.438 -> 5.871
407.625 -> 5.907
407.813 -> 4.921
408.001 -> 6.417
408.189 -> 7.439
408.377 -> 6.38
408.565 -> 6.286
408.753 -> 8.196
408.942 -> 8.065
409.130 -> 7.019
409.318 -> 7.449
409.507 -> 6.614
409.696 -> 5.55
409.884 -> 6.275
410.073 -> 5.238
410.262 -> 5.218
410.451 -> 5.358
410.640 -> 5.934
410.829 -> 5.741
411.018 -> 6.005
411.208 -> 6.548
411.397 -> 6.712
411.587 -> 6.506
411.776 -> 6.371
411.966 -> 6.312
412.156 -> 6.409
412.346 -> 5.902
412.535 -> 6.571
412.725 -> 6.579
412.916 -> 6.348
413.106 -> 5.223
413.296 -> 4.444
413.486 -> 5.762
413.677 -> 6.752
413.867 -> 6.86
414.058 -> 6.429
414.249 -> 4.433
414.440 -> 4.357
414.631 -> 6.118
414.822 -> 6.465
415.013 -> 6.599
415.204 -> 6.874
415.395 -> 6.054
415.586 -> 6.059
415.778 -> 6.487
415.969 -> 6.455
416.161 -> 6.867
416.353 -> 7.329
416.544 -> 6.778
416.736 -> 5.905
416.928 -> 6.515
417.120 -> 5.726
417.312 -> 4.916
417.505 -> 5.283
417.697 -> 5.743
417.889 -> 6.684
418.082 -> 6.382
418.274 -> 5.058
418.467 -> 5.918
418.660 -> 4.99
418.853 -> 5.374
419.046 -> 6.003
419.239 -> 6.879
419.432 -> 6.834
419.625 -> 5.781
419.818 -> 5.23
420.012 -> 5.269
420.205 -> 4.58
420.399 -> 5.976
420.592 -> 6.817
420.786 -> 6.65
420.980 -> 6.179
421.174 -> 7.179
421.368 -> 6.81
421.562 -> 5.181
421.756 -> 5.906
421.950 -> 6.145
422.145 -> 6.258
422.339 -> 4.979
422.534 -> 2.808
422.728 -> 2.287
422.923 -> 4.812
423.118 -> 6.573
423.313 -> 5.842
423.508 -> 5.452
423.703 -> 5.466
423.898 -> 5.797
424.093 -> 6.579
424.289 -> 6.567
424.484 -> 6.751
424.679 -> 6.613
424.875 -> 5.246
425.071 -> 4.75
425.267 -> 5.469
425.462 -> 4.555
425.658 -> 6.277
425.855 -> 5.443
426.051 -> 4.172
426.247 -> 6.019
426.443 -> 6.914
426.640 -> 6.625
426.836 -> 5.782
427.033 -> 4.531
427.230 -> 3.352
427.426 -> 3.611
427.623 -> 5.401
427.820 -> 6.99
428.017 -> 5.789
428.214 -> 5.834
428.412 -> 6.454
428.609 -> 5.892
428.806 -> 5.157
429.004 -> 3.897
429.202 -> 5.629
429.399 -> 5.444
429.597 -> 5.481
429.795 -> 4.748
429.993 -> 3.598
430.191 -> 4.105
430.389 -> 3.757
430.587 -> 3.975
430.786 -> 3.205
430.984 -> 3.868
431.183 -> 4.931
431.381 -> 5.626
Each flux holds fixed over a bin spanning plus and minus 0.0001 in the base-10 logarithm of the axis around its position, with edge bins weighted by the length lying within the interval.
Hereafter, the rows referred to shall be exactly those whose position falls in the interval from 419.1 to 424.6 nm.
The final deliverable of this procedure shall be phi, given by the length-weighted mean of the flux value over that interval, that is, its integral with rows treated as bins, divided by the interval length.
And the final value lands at 5.78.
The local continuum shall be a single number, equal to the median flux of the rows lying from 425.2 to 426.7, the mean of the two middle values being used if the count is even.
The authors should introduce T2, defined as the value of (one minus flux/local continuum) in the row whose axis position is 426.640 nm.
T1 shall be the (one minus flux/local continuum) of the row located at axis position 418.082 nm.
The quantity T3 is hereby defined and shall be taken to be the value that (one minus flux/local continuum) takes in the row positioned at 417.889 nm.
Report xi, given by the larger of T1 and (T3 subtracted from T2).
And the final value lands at 0.01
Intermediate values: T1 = -0.11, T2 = -0.15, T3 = -0.164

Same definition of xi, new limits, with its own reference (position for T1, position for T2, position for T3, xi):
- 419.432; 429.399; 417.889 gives 0.22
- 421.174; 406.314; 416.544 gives 0.65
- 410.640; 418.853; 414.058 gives 0.18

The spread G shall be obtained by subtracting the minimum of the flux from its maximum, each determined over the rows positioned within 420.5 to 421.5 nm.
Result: 1.0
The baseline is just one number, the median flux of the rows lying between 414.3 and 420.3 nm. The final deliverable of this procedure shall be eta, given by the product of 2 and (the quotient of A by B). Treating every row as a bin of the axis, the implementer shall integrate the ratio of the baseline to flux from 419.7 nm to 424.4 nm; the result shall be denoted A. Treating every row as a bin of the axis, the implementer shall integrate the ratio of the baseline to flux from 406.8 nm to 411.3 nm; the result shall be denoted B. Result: 2.40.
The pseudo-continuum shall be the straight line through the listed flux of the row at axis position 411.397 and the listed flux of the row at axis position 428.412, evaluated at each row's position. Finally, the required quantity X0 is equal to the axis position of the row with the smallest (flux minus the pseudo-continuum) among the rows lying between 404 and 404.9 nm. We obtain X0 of 404.633 nm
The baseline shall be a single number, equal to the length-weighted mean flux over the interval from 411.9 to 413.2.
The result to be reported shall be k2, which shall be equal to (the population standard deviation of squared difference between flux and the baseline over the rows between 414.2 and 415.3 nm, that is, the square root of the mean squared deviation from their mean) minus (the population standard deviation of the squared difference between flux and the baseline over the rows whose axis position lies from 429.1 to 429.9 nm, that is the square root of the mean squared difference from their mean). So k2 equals 0.7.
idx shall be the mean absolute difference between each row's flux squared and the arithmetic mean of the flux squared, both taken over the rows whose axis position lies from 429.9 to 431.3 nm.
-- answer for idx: 3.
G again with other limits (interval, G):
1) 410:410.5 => 0.1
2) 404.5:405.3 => 4.3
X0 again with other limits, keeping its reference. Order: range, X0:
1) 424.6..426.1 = 426.051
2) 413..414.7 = 414.440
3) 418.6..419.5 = 418.660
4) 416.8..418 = 417.312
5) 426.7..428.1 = 427.230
